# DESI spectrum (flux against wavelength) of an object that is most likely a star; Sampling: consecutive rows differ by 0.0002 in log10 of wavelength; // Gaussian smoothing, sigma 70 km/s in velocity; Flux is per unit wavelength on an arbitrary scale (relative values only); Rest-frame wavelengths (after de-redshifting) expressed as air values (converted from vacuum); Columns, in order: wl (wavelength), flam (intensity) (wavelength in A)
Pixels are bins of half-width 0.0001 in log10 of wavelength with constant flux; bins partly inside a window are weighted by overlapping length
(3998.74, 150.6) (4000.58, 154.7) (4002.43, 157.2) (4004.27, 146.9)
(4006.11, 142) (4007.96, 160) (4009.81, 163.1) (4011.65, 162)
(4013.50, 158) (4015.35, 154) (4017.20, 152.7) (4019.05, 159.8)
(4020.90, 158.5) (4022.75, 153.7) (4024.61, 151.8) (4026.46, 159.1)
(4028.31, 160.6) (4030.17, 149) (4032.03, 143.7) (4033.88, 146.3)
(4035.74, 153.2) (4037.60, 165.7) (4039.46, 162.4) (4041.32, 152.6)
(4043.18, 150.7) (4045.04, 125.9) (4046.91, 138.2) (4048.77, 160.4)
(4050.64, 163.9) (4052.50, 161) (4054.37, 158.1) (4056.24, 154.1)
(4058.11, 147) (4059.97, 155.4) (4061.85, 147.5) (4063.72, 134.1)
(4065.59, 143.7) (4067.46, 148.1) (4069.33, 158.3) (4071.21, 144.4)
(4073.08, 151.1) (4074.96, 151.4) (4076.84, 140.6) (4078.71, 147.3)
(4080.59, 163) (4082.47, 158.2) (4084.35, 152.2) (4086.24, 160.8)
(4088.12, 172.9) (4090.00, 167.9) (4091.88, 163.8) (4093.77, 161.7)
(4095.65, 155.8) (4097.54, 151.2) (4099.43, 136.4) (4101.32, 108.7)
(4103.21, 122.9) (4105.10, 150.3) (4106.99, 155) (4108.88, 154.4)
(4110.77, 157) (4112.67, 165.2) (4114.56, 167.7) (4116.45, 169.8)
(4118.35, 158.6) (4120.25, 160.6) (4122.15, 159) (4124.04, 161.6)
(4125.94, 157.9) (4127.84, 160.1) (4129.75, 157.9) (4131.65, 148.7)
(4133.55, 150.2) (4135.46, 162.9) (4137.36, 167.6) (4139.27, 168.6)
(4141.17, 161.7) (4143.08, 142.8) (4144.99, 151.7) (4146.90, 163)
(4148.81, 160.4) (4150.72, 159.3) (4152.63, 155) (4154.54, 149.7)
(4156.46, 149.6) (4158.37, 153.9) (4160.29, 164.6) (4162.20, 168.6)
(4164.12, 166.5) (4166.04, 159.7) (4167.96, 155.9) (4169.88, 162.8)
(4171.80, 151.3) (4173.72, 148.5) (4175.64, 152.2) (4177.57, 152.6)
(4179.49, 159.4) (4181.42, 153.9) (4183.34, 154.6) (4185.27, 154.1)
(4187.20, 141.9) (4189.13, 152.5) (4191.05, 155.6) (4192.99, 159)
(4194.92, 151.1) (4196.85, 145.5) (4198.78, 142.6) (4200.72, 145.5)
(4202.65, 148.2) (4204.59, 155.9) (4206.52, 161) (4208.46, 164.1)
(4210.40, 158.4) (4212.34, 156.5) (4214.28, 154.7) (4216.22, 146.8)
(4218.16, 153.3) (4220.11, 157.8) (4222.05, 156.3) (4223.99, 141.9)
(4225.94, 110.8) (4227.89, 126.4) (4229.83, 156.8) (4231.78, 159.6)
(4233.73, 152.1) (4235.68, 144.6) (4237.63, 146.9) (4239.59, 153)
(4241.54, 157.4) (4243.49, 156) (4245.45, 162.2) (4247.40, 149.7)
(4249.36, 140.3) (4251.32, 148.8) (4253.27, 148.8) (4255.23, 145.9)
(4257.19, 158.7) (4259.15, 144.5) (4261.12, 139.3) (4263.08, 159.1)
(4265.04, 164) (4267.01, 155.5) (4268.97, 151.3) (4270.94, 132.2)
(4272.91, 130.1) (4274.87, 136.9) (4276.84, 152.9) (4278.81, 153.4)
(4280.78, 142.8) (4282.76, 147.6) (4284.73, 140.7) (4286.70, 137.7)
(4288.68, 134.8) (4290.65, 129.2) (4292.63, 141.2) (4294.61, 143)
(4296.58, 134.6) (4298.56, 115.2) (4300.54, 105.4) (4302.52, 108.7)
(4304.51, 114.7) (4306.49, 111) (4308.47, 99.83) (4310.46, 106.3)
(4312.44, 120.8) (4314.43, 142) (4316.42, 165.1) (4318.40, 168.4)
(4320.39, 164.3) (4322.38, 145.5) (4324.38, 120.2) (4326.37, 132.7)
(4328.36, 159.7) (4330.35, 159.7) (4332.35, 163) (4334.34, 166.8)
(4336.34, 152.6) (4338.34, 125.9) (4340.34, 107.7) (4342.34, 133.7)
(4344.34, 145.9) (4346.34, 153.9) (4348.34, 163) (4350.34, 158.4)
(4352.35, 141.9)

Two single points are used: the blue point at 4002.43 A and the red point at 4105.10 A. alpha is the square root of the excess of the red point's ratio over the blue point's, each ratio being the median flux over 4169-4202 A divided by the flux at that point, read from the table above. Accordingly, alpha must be 0.21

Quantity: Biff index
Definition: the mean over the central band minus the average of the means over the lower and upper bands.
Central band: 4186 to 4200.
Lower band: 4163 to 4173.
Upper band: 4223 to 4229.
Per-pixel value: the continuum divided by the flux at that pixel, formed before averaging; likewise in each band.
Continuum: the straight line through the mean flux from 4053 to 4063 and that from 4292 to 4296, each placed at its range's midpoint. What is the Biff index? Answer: -0.06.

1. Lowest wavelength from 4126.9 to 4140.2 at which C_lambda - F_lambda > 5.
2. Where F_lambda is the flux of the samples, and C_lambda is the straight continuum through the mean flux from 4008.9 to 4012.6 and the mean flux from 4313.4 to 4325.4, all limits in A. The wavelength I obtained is 4131.65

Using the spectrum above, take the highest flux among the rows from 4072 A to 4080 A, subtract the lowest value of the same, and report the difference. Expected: 11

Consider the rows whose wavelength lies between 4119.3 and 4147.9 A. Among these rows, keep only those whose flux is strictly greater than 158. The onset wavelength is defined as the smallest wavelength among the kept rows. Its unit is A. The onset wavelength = 4120.25 A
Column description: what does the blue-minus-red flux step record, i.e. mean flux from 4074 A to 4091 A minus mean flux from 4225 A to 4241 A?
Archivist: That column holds 13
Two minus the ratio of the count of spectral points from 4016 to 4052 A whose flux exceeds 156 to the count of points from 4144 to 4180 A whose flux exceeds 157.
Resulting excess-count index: 1.1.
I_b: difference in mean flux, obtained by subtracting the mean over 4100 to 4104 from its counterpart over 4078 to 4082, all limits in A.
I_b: 39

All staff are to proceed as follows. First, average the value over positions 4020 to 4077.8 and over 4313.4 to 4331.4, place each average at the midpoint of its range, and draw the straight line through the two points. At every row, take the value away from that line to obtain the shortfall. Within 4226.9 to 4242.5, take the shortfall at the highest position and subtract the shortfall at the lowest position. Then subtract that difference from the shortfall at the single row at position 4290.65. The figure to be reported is 53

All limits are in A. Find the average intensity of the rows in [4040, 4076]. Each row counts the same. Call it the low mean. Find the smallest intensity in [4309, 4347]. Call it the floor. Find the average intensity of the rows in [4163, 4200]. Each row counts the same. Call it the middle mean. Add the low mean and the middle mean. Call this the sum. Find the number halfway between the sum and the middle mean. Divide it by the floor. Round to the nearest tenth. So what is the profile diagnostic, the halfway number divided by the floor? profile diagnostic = 2.2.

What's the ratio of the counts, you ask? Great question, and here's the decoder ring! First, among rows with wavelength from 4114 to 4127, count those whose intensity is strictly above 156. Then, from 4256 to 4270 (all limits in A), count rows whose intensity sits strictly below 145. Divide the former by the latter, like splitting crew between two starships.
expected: 3.5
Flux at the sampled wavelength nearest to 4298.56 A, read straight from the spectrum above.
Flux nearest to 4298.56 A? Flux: 115.2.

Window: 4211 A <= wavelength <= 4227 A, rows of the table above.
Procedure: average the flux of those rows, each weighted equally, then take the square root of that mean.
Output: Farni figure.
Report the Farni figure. 12.1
